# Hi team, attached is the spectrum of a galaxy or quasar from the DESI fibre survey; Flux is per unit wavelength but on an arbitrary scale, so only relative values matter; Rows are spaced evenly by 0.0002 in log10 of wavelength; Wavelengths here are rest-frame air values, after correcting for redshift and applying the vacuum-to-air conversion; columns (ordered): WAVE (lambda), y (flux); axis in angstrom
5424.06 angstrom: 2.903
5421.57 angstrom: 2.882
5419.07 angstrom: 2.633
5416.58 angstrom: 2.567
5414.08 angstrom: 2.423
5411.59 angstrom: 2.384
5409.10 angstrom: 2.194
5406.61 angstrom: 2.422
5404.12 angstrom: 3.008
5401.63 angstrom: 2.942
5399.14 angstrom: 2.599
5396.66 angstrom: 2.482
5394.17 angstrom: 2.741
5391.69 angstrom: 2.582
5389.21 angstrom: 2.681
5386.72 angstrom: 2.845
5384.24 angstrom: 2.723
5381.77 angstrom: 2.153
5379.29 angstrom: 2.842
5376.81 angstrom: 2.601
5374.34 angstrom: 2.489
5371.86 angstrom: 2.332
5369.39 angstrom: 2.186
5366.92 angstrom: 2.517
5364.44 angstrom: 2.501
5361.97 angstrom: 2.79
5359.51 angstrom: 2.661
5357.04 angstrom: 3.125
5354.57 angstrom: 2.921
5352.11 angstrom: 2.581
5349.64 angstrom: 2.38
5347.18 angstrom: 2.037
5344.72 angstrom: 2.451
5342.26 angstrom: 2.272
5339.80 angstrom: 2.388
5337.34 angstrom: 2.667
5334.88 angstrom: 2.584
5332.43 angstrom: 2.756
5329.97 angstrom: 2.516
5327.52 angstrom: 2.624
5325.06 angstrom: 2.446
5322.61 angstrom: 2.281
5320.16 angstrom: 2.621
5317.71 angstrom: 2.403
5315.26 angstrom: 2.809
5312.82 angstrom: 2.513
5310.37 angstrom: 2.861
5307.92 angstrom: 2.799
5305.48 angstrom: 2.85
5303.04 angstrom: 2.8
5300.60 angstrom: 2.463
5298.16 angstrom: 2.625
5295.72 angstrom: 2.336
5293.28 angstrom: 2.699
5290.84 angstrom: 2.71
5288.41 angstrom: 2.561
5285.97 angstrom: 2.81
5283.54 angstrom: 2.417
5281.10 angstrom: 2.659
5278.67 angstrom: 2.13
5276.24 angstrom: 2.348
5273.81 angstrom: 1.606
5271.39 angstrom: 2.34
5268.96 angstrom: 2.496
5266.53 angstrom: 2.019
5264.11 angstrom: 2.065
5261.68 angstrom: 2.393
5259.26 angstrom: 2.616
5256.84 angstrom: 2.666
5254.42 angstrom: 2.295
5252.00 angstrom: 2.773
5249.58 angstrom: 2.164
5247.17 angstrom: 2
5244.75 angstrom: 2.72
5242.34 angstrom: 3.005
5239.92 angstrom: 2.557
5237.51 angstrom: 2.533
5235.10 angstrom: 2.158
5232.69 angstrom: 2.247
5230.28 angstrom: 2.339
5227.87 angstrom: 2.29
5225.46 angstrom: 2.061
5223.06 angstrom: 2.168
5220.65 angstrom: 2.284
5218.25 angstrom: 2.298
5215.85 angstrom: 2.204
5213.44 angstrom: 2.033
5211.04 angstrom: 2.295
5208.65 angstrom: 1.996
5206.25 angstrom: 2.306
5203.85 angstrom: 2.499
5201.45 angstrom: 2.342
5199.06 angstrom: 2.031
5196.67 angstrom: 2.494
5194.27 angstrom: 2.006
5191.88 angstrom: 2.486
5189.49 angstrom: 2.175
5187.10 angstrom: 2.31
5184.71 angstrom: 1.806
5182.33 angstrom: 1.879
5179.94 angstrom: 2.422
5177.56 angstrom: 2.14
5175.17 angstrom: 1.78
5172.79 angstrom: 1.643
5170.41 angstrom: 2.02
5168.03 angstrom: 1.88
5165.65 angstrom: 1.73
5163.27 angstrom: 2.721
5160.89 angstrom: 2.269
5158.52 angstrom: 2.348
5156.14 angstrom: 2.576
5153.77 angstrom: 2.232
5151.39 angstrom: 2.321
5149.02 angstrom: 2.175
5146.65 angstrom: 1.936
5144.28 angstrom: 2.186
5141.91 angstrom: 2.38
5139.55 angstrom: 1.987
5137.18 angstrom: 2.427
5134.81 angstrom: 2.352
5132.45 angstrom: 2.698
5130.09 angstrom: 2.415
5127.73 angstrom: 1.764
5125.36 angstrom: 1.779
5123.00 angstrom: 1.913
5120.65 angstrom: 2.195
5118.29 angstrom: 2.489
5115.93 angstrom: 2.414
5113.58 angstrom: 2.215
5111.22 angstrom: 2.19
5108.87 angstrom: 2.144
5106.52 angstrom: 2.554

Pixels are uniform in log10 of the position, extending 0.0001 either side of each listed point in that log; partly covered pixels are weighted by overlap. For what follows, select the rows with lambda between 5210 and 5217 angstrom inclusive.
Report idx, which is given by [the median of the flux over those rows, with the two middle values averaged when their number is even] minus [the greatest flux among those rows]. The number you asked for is -0.09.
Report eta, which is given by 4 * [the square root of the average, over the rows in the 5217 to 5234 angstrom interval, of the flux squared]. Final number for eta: 9.0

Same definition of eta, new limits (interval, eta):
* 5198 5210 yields 9.0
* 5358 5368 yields 10.5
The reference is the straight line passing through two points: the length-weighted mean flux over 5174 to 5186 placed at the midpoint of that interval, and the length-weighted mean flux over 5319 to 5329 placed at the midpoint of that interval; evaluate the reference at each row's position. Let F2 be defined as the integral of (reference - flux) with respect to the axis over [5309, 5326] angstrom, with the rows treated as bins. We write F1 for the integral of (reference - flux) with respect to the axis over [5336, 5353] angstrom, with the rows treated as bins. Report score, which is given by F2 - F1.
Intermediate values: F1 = 2.8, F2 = -1.6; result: -4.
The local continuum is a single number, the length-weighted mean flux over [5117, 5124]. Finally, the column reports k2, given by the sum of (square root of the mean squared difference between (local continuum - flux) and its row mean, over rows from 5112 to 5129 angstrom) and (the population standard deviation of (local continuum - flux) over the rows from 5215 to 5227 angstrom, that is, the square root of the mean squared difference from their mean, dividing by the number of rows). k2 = 0.359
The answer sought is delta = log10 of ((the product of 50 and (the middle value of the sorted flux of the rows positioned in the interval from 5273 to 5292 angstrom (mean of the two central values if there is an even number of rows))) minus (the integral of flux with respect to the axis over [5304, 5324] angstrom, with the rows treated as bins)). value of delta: 1.85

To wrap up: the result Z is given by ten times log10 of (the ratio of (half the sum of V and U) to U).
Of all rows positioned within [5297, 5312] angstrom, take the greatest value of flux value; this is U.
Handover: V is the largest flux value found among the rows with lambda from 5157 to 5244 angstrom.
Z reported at 0.11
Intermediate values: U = 2.861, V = 3.005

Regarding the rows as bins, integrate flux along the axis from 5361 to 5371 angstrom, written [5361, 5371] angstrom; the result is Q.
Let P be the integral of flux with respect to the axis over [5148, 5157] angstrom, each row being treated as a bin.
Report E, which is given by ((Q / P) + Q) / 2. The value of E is 13.0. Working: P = 20.9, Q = 24.8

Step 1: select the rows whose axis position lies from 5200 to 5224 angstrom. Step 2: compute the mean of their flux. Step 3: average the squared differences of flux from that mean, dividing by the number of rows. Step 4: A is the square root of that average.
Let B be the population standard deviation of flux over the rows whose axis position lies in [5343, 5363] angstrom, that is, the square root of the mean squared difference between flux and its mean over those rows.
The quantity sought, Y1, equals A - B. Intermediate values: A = 0.14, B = 0.317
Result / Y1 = -0.18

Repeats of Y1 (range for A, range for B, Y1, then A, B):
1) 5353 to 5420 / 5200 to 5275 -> -0.03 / 0.25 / 0.274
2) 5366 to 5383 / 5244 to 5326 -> -0.06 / 0.22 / 0.289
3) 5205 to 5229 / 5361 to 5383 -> -0.11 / 0.12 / 0.226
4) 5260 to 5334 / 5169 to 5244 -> 0.01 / 0.28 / 0.268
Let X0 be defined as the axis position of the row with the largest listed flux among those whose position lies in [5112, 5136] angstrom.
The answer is 5132.45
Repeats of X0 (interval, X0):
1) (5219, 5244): 5242.34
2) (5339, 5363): 5357.04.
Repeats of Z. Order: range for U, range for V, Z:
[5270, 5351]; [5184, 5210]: -0.28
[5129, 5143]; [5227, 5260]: 0.24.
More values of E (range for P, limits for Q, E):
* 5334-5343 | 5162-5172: 10.8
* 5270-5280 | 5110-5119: 10.9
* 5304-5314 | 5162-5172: 10.7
